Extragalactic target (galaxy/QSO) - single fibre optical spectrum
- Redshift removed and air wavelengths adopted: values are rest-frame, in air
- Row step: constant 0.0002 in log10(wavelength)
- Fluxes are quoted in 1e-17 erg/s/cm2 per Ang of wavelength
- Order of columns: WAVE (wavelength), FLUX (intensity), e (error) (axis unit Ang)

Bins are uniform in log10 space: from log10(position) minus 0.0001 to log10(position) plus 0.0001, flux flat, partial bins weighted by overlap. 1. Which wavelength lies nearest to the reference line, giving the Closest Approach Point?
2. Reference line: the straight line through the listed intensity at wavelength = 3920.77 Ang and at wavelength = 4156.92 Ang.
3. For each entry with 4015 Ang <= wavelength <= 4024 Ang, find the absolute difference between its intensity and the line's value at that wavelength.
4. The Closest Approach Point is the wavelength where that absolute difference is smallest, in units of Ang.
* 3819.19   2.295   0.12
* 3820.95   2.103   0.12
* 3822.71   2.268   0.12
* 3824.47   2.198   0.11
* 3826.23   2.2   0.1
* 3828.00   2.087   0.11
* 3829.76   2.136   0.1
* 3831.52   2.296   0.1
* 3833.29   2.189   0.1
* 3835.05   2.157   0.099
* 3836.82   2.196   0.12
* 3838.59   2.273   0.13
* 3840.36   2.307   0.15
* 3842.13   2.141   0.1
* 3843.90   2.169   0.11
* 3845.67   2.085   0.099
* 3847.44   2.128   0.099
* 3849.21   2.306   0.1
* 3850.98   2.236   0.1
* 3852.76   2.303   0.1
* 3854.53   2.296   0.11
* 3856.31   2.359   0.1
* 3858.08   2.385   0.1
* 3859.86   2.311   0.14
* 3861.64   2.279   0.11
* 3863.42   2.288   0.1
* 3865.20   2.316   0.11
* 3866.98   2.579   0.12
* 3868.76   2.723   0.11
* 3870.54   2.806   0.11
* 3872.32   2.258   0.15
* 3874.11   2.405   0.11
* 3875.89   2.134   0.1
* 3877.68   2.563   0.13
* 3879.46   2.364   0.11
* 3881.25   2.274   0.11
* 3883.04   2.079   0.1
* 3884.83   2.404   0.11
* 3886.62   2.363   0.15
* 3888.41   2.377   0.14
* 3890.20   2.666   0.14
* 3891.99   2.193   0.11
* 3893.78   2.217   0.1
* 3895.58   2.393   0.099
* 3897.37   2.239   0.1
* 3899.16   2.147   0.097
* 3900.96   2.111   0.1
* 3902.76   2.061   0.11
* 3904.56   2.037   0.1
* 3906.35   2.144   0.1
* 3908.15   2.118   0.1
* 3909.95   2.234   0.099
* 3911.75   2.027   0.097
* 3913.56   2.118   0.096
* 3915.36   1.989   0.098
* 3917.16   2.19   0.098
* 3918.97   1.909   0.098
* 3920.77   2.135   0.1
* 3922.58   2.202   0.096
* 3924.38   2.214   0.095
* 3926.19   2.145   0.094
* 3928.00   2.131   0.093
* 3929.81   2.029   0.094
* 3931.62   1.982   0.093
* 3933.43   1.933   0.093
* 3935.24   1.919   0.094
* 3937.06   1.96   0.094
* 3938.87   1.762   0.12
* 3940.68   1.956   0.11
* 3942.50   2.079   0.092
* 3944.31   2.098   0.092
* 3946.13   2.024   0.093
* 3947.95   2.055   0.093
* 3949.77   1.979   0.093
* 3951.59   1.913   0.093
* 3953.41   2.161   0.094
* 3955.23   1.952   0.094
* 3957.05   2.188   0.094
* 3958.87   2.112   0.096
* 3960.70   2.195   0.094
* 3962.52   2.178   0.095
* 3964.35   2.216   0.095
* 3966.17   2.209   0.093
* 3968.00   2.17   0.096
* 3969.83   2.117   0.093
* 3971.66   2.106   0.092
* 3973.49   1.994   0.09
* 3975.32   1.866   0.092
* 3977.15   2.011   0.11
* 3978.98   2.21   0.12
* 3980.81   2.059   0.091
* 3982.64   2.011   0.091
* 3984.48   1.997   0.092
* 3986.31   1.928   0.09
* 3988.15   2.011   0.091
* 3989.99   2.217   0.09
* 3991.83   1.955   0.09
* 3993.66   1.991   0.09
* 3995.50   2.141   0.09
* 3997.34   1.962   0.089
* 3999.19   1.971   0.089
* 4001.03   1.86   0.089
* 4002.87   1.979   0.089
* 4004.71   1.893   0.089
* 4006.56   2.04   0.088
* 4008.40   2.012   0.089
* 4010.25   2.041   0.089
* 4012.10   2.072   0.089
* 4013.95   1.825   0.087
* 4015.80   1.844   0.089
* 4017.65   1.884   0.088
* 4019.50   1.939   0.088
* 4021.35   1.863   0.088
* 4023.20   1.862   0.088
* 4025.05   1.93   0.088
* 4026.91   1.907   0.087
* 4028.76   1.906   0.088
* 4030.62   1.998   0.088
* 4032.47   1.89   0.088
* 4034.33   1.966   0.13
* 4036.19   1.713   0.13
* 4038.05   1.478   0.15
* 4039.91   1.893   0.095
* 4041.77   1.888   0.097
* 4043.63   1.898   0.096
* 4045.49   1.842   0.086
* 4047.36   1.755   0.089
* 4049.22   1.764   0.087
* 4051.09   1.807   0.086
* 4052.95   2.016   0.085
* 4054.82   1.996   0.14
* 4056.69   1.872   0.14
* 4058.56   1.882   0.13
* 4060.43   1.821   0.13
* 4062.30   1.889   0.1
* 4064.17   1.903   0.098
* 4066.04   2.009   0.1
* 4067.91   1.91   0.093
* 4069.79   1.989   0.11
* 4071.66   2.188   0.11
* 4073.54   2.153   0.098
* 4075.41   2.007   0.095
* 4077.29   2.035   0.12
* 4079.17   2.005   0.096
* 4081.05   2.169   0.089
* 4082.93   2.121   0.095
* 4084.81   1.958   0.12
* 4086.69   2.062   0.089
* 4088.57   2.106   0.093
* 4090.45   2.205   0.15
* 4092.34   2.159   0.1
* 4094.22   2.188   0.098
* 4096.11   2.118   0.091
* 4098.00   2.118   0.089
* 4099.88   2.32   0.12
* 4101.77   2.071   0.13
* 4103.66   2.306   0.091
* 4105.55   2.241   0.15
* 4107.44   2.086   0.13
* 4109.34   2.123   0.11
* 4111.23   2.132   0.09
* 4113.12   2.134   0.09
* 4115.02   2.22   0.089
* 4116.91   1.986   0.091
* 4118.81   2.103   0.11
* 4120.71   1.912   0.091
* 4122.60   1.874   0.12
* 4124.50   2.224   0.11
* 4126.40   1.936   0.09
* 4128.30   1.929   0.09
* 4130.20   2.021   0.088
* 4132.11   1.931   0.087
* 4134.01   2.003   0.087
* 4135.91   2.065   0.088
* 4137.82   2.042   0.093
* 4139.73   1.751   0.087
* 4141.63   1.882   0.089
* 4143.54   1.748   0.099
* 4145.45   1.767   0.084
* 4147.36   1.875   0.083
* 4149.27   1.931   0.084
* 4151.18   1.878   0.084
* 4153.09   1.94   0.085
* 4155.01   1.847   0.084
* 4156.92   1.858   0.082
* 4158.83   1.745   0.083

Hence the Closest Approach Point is 4019.50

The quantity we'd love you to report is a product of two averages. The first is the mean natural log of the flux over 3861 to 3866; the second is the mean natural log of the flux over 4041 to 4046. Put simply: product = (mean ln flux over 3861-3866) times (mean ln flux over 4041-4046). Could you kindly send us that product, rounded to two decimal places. 0.52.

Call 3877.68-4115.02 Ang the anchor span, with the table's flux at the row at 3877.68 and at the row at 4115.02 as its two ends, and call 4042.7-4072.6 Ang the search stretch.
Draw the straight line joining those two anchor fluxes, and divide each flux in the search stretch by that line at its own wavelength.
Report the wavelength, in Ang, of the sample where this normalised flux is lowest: 4047.36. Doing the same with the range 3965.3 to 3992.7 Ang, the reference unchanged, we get 3975.32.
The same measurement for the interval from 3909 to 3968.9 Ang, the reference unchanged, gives 3938.87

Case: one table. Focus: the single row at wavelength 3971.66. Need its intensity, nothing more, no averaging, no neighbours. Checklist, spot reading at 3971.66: 2.106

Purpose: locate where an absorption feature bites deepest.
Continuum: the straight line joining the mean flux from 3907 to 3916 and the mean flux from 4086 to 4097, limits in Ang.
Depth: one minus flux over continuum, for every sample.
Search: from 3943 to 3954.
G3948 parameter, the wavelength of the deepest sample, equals 3951.59 Ang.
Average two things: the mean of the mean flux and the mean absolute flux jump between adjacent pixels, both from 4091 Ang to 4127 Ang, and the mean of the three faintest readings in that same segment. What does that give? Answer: 1.52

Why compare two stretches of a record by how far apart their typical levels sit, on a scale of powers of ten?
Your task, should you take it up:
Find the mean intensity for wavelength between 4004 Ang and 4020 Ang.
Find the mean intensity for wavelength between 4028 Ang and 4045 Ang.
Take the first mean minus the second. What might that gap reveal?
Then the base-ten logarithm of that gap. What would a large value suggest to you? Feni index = -0.99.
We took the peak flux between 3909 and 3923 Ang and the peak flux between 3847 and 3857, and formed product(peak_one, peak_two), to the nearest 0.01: 5.27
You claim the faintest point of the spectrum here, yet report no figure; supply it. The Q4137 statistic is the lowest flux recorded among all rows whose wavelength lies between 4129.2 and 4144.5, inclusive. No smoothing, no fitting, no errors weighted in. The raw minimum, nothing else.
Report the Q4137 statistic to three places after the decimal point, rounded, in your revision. 1.748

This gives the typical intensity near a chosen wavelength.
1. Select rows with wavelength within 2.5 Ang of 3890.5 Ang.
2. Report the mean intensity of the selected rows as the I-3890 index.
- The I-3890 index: 2.41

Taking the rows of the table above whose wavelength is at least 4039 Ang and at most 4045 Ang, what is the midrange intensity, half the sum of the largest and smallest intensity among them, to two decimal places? 1.89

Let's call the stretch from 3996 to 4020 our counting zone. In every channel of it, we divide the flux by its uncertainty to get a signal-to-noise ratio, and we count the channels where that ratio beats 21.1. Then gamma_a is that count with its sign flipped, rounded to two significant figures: -10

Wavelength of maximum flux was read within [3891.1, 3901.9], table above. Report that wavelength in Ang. 3895.58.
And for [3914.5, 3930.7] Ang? 3924.38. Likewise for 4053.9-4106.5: 4099.88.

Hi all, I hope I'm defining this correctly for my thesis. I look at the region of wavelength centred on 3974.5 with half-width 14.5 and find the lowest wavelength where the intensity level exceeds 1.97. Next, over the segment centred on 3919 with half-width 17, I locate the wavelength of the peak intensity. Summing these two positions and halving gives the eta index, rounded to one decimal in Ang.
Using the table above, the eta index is 3935.3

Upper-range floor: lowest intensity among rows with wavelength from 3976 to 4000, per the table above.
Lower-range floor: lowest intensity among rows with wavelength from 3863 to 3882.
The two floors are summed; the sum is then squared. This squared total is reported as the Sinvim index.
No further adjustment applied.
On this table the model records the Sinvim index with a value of 16.5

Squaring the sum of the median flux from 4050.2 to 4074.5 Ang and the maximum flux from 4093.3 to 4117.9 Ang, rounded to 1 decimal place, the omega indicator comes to 17.9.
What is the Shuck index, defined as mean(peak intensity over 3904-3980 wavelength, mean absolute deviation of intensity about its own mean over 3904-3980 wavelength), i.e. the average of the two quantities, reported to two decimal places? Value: 1.17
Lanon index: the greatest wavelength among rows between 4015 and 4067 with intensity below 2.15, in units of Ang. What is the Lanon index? 4066.04 Ang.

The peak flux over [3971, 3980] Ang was 2.21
